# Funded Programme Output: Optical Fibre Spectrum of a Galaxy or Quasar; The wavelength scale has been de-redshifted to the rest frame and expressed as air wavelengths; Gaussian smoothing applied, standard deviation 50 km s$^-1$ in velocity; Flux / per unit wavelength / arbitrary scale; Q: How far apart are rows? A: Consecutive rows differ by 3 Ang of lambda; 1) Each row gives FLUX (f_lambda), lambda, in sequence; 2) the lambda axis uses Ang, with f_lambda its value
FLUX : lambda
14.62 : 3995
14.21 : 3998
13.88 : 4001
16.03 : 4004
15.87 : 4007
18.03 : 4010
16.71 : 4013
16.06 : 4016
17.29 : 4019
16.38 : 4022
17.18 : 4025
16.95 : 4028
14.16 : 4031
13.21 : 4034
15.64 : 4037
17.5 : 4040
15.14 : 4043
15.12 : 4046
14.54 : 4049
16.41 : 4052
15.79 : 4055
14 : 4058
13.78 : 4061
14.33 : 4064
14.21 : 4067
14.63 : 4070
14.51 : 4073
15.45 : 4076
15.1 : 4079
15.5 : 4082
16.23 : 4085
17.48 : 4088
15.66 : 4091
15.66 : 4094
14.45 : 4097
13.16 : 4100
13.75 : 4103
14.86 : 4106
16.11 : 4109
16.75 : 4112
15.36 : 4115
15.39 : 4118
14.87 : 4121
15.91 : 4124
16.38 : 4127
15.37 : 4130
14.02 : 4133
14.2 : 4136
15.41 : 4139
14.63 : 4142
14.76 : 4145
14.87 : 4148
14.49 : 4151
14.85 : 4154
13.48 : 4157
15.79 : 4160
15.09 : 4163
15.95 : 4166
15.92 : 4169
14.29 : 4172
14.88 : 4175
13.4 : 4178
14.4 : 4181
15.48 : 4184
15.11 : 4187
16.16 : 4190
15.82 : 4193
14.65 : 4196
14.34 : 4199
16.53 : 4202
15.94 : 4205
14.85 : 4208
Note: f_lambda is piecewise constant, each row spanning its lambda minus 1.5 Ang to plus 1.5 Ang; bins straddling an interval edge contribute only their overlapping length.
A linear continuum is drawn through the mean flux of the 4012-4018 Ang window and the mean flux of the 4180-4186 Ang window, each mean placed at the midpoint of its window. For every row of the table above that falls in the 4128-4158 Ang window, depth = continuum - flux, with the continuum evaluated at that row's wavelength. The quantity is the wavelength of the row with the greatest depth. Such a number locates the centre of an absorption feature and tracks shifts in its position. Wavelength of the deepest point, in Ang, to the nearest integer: 4157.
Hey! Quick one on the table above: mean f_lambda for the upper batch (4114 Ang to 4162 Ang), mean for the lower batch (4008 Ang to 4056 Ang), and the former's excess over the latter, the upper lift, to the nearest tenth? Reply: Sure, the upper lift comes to -1.0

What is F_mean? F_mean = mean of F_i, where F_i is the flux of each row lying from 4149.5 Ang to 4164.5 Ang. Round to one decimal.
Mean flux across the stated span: 14.7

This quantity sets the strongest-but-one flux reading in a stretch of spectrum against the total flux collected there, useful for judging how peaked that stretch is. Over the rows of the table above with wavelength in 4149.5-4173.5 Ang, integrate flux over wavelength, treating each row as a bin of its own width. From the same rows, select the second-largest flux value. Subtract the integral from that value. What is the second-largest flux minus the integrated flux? -344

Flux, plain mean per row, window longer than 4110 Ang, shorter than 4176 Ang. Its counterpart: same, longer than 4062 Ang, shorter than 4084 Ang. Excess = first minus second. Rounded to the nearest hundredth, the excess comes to 0.30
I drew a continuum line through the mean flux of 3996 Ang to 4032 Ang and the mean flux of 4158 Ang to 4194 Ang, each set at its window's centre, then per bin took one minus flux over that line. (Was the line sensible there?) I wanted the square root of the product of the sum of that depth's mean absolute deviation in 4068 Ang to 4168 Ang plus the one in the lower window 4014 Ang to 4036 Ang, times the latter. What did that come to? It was 0.098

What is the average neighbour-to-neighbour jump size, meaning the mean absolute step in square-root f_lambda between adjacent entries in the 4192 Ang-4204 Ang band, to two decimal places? 0.16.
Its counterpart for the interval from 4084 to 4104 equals 0.13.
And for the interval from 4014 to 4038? 0.17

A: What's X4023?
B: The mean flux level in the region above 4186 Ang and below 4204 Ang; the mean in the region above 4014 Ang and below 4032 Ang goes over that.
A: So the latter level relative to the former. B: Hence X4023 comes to 1.06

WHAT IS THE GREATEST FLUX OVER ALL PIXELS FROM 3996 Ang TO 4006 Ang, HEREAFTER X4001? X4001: 16.03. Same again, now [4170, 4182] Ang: 14.88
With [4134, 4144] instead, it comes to 15.41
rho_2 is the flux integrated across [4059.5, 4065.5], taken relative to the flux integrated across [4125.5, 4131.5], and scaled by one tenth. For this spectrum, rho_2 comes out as 0.089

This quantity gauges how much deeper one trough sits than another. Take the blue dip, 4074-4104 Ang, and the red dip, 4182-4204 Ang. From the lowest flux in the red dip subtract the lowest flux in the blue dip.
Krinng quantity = 1.2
